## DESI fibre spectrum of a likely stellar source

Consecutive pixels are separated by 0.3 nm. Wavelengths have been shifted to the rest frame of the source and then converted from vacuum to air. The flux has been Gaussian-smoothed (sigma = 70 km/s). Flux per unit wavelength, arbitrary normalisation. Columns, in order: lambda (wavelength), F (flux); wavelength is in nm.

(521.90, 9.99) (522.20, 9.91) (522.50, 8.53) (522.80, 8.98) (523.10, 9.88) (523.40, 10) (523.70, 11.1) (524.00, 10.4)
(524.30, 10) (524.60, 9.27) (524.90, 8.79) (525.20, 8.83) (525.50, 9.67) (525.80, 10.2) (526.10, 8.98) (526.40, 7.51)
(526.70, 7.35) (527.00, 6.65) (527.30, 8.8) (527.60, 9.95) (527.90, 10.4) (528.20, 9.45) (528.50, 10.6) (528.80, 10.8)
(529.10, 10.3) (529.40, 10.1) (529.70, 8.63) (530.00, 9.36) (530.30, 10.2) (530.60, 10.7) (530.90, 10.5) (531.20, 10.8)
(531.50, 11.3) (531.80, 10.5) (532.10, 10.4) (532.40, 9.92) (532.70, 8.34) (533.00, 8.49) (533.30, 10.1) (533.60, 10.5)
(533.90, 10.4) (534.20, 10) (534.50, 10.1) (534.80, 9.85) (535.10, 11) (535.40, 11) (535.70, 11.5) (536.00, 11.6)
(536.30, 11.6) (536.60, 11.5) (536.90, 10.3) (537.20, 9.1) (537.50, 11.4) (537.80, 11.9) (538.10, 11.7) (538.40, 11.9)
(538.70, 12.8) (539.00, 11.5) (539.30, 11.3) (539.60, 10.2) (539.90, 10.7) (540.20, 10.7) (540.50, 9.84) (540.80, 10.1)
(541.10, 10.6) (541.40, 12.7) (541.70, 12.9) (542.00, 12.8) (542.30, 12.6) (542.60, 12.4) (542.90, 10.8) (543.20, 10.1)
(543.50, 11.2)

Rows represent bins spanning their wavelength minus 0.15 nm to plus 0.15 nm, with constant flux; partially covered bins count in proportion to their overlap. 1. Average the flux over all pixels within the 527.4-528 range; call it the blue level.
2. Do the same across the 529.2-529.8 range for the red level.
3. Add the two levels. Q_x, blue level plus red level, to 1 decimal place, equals 19.5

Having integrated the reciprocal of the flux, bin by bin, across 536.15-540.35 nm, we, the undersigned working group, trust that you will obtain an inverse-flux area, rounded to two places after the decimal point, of 0.38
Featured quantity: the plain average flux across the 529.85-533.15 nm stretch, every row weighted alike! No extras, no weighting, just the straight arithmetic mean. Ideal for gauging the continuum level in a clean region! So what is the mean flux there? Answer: 10.0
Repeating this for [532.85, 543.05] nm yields 11.1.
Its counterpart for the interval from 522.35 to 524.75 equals 9.8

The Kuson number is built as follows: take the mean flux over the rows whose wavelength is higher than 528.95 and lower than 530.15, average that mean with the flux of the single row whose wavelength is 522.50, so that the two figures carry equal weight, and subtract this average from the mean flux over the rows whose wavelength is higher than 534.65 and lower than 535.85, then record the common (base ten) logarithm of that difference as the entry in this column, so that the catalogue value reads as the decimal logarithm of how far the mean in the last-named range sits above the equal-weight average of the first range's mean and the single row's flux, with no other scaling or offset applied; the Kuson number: 0.25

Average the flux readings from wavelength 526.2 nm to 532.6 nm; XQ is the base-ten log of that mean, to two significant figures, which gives 0.99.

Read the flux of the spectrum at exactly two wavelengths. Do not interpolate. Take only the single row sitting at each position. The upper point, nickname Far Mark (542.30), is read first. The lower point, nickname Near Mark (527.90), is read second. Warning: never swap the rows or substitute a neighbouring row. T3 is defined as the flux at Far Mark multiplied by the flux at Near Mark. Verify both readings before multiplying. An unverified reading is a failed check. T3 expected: 131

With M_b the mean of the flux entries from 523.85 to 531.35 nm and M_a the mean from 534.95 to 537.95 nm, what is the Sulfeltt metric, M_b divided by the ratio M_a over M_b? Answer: 8.2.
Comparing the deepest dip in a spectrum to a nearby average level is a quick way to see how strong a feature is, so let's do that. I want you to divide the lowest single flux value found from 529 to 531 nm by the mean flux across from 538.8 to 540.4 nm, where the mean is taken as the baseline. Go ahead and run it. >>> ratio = 0.79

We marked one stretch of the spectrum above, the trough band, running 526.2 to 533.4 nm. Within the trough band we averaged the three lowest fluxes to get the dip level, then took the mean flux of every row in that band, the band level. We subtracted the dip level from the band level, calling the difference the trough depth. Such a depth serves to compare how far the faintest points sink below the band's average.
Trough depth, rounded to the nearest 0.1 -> 2.5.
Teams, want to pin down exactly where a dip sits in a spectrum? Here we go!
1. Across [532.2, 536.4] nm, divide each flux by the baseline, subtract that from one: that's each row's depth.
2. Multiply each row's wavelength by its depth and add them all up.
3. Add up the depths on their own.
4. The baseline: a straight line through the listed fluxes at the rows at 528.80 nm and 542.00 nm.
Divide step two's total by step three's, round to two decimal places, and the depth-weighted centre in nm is 533.76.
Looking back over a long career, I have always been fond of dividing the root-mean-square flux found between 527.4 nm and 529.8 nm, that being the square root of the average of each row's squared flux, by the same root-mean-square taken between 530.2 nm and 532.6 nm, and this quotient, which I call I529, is 0.95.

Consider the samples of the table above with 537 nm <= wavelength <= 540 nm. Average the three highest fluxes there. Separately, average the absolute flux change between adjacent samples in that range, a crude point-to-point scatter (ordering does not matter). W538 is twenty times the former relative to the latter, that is 305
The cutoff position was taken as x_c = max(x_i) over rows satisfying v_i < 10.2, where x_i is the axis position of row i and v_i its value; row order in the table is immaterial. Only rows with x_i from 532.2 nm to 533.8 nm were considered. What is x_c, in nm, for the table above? 533.30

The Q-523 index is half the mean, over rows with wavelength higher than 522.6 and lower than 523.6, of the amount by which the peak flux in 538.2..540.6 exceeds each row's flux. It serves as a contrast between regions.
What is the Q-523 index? 1.6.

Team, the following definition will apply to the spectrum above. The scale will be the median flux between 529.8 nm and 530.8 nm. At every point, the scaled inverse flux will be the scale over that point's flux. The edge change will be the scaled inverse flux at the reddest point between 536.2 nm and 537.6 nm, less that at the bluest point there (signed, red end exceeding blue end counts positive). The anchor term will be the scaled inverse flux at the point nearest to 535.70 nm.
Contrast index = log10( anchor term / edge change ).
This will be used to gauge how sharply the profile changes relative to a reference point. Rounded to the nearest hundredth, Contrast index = 1.76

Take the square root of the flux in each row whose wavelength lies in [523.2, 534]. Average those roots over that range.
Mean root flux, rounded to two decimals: 3.11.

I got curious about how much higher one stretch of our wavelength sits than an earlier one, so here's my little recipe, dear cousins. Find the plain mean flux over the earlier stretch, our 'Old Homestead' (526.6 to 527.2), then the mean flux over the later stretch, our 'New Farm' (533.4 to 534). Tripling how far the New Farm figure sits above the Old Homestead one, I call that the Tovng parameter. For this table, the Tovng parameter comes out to 10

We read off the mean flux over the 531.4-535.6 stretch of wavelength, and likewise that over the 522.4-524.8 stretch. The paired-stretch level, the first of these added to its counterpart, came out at 19.9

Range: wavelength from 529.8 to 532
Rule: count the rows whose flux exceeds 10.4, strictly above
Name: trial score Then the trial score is 5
